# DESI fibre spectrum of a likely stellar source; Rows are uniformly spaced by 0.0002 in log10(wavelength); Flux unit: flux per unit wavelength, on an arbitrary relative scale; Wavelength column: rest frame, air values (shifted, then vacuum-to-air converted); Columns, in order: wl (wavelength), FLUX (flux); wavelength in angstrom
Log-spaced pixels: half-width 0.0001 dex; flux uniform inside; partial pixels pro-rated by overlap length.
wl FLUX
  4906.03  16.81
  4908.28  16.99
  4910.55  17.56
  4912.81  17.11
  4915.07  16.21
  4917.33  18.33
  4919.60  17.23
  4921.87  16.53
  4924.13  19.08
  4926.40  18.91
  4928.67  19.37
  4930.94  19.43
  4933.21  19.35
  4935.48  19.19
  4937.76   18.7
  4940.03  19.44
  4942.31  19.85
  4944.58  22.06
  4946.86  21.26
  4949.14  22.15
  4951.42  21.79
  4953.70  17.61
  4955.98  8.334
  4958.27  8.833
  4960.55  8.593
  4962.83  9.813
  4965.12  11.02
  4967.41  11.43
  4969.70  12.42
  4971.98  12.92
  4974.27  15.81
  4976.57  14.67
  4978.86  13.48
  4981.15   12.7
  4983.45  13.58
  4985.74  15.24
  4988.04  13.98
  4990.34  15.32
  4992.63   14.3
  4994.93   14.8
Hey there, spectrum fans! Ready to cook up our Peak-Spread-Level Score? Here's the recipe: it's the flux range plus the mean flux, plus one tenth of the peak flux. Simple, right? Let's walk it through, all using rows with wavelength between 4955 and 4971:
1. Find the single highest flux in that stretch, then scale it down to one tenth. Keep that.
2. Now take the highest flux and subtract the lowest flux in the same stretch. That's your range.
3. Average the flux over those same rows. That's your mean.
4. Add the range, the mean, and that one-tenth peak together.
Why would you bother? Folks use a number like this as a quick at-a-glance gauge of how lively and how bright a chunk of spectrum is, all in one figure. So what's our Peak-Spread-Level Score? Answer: 15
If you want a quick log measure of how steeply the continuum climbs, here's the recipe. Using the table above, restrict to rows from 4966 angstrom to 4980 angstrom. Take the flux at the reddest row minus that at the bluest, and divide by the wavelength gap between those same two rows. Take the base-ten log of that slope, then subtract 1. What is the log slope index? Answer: -1.7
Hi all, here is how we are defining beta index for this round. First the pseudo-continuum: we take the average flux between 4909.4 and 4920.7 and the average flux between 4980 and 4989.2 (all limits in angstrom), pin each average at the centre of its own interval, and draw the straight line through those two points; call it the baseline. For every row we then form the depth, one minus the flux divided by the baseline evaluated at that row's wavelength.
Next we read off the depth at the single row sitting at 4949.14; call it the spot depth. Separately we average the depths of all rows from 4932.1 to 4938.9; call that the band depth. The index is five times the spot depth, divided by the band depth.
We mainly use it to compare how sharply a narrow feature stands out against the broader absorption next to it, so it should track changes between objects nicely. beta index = 12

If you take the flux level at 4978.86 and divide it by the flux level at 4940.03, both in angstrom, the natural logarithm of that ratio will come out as -0.37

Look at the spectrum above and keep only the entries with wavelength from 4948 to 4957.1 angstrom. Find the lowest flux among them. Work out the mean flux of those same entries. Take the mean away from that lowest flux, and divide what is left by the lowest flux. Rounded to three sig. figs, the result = -1.10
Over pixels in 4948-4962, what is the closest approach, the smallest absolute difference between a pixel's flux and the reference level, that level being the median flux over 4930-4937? 1.7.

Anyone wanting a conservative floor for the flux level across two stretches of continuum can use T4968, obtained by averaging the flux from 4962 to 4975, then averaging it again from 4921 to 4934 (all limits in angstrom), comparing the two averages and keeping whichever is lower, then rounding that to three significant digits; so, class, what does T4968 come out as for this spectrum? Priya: 12.2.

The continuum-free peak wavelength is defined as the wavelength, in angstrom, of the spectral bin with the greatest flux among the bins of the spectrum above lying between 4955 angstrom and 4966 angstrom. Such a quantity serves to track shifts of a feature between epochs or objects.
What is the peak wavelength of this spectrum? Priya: 4965.12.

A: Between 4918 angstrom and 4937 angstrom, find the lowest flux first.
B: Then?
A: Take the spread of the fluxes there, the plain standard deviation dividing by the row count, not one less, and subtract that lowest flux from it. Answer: -15.5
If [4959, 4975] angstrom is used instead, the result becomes -6.4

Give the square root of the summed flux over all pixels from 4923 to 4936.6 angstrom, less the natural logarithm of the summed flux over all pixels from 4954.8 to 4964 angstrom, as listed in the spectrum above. 7.2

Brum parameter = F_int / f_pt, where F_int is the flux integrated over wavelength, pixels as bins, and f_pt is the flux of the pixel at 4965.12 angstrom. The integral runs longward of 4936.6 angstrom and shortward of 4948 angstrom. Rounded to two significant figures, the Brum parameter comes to 21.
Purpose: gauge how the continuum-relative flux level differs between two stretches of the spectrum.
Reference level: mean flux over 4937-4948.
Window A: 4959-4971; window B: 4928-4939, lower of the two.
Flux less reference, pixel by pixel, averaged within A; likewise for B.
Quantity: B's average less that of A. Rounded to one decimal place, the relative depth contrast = 8.6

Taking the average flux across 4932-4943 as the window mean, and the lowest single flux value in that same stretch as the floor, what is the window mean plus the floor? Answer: 38.0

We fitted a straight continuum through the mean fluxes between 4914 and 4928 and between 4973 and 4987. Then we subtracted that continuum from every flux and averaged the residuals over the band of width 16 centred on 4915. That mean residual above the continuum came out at -1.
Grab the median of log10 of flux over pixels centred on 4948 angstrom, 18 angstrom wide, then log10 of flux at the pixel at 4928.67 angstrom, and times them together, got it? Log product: 1.7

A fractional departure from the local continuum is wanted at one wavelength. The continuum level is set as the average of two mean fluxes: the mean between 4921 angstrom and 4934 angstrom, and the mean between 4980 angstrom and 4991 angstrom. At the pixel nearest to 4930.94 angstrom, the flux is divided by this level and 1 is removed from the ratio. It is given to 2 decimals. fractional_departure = 0.18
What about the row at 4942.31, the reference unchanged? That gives 0.21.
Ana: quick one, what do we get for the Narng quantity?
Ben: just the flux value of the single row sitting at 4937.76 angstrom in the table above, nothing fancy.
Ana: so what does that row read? 18.7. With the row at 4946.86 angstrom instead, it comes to 21.26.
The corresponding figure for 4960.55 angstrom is 8.593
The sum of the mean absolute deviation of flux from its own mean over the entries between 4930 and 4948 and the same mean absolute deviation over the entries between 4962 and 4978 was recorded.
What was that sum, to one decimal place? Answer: 2.5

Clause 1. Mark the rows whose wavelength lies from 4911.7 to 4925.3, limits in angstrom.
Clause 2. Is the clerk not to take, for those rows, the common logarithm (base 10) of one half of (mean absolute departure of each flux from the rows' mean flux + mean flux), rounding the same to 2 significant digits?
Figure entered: 0.96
